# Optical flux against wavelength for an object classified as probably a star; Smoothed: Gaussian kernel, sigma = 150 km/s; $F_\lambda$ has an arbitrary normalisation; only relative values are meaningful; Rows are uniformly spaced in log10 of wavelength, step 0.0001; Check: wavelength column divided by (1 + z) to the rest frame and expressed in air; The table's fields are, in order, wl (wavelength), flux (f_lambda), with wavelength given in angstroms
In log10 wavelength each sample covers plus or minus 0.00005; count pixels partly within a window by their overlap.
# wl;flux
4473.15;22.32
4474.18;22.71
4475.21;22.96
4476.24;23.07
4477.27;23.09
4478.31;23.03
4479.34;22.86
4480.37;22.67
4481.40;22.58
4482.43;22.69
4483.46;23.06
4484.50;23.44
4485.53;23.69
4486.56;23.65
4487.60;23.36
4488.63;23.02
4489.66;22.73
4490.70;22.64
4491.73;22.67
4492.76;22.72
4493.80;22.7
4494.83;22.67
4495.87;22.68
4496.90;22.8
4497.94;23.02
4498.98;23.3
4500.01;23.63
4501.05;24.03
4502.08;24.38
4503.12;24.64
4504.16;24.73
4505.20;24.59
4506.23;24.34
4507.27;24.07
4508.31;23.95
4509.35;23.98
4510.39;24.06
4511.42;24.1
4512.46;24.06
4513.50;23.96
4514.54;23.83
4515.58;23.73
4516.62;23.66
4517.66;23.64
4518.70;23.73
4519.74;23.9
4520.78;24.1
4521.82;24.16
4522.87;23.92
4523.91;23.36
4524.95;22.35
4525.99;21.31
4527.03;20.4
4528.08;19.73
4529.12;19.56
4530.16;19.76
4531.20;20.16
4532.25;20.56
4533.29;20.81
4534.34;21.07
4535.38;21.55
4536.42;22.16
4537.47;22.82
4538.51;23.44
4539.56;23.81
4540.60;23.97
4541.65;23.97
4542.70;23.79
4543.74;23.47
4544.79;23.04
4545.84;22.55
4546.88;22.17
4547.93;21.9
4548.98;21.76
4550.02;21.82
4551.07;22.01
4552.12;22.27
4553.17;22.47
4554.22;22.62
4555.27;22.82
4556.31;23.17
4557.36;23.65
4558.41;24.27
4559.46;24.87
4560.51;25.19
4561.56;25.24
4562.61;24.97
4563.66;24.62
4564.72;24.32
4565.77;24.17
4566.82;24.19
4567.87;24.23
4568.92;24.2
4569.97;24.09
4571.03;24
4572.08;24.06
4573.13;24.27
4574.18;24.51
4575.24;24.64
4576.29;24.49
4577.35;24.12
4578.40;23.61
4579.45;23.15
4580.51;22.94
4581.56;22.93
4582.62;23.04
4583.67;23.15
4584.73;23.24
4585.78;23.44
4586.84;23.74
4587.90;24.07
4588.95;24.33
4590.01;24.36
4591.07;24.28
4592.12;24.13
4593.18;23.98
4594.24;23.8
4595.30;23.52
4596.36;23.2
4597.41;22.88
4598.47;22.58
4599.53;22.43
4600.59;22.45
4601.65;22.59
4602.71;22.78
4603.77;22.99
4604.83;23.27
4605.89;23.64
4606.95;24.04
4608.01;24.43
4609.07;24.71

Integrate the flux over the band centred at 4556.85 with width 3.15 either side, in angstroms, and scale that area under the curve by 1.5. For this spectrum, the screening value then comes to 223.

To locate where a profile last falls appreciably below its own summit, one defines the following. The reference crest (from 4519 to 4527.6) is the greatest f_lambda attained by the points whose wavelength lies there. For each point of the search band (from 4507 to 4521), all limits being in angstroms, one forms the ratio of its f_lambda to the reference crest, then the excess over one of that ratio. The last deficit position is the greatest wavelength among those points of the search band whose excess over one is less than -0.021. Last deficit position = 4517.66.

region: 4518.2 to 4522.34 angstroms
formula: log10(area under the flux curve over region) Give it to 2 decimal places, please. 2.00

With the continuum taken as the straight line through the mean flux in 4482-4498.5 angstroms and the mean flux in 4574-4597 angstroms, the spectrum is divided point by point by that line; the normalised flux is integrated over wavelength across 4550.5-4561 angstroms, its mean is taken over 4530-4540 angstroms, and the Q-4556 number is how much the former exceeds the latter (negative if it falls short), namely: 9.5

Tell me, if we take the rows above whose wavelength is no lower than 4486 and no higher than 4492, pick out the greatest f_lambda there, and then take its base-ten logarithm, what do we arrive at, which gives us 1.374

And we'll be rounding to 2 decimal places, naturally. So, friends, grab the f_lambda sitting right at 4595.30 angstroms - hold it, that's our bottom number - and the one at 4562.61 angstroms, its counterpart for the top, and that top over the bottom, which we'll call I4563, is 1.06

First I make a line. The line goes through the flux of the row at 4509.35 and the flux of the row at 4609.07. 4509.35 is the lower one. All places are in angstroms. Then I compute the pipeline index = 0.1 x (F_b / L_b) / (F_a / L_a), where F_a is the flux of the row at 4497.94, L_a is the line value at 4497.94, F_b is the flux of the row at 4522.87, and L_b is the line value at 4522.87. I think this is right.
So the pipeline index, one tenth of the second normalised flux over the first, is 0.103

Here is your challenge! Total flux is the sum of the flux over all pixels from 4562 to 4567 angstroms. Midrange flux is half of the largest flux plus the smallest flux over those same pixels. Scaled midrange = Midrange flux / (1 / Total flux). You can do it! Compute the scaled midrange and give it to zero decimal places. 3004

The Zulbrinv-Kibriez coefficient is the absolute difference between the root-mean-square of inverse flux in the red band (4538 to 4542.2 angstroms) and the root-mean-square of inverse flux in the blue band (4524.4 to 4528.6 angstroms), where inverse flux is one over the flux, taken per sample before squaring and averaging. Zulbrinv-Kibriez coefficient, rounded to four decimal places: 0.0059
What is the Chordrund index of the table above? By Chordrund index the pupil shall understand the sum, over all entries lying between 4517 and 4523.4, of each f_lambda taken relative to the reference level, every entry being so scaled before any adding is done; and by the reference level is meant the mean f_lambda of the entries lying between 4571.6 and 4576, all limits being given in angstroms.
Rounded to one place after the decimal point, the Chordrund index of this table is 5.9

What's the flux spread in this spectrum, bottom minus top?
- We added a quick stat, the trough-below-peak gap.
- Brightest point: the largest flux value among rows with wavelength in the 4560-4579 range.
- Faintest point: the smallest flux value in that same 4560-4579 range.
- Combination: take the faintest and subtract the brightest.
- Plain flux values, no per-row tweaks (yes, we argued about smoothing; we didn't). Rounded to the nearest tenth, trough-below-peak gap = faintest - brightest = -1.6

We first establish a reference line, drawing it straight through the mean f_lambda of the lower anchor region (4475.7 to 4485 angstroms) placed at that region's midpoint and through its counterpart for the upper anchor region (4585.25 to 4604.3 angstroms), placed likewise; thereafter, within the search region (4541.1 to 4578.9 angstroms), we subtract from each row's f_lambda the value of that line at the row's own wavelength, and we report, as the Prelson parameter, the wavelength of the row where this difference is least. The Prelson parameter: 4548.98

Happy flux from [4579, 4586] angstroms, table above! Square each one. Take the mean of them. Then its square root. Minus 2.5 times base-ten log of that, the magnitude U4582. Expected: -3.41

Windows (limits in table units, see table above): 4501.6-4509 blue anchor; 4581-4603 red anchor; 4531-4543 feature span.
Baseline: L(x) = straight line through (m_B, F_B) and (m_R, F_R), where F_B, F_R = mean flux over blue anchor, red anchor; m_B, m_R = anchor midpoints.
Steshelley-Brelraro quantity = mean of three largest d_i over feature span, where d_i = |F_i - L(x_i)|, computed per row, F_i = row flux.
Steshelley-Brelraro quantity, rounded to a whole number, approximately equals 4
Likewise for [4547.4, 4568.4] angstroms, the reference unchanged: 2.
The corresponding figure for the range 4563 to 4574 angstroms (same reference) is 1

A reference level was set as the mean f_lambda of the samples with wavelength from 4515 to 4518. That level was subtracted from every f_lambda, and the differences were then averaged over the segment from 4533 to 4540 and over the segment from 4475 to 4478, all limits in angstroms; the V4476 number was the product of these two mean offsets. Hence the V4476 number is 0.9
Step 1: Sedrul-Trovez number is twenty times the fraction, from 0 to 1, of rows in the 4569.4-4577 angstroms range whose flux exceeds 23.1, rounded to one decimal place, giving 20.0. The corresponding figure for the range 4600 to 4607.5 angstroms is 8.6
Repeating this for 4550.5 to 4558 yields 5.7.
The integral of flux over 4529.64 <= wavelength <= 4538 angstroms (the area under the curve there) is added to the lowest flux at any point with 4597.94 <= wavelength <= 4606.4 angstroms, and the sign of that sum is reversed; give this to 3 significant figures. -199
